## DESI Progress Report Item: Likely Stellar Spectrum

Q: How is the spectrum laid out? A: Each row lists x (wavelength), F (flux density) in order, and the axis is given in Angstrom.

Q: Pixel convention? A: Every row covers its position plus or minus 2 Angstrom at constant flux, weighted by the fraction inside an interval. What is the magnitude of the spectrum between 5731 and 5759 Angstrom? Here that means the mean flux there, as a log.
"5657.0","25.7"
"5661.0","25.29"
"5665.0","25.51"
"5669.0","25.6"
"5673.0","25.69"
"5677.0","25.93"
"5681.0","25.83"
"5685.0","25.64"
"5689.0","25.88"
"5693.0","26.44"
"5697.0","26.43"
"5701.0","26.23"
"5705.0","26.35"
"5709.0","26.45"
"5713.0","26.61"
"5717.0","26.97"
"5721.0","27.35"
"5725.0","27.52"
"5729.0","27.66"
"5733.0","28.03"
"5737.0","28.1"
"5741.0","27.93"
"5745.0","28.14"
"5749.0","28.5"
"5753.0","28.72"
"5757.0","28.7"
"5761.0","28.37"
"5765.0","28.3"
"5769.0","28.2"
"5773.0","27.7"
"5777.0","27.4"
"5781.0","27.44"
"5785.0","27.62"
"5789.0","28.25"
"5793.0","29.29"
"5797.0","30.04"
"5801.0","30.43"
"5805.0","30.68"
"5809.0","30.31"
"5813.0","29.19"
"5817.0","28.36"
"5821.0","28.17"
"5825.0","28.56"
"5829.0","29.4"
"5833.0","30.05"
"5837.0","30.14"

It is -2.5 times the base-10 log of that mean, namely -3.63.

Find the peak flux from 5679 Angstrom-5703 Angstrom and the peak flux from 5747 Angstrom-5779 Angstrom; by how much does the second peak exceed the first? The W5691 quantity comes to 2.3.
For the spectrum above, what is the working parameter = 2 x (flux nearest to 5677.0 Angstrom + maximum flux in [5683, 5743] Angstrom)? 108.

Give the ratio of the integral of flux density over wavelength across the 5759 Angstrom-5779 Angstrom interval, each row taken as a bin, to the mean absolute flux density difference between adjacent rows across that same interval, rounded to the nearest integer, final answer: 2309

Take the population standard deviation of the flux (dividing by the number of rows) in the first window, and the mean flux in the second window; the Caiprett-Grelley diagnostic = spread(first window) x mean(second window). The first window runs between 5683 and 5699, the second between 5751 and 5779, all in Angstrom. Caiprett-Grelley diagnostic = 9.8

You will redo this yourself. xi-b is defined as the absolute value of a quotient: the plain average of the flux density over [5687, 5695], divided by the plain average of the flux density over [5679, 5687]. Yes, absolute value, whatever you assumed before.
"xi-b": 1.02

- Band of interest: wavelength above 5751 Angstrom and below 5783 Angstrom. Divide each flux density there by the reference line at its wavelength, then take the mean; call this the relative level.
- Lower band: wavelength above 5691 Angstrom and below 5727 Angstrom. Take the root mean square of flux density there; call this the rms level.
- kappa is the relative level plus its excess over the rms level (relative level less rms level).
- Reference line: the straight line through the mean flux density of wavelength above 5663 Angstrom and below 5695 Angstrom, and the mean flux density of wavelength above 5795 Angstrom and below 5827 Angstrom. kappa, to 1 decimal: -24.7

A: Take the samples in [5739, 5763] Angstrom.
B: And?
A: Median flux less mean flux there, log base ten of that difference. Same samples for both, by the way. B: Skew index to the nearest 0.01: -1.38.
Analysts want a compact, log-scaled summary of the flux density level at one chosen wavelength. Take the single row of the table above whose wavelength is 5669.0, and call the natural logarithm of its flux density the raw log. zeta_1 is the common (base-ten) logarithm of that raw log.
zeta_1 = 0.511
